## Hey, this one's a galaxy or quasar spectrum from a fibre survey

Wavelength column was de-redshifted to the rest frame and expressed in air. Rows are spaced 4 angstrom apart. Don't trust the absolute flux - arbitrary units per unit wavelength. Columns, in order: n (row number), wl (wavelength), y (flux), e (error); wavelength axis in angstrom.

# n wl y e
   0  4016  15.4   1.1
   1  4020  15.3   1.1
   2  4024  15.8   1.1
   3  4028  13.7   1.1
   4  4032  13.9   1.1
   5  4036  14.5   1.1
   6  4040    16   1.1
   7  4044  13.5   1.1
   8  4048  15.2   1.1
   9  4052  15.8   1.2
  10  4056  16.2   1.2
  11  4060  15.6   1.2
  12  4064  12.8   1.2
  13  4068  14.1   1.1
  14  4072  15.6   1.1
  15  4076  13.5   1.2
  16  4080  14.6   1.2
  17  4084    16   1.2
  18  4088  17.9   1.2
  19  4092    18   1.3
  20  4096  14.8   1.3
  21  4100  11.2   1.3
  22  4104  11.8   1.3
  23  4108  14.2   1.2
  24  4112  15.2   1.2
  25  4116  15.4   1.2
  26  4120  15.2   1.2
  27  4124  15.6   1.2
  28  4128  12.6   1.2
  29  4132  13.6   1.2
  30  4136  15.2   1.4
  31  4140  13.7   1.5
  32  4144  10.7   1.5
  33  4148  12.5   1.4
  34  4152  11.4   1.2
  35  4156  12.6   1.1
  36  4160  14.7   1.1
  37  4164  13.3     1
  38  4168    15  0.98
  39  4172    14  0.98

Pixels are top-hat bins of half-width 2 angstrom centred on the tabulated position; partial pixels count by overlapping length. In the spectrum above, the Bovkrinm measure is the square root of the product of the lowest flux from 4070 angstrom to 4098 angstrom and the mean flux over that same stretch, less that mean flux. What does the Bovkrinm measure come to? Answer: -1.2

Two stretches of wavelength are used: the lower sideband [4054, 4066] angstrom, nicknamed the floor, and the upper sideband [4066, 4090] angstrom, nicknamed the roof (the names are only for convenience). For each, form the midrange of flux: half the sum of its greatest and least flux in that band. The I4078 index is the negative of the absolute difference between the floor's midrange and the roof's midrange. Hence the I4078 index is -1.2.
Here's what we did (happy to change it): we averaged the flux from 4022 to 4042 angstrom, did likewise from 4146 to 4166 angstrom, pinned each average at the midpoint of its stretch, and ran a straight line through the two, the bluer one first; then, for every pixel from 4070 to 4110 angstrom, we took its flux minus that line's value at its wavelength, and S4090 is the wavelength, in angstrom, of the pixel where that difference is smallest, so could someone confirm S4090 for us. 4100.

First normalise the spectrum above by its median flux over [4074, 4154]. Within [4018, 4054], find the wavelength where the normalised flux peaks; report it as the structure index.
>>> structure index 4040 angstrom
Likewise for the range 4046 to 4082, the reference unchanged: 4056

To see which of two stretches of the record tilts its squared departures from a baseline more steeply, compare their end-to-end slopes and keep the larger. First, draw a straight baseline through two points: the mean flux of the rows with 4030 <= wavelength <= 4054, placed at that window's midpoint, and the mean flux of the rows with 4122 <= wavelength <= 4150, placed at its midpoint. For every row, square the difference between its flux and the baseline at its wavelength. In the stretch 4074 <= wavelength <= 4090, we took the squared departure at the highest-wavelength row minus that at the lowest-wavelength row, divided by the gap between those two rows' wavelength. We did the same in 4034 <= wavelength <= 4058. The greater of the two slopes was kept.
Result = 1.13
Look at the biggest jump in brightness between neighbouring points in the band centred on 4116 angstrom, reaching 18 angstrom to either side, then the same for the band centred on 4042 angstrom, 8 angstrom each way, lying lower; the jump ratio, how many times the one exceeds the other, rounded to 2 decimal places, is 1.20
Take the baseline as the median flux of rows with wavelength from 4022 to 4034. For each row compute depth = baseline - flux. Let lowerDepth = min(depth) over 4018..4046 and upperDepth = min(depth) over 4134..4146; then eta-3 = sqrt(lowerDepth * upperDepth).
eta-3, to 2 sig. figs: 1.7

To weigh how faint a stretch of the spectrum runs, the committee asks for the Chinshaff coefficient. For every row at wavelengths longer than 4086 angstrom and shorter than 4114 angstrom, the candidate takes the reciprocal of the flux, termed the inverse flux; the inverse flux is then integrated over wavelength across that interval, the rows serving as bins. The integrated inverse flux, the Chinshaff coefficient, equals 1.96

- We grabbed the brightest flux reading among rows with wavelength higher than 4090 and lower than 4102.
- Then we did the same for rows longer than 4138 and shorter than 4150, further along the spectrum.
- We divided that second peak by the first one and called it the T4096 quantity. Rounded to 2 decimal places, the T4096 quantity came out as 0.76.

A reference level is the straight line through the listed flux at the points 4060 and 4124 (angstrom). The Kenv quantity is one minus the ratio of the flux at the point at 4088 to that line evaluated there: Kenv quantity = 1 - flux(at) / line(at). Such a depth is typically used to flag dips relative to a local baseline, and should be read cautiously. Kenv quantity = -0.15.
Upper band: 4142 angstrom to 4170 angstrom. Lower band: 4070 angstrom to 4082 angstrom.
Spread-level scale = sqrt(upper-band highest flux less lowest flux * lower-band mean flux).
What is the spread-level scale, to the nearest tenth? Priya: 7.9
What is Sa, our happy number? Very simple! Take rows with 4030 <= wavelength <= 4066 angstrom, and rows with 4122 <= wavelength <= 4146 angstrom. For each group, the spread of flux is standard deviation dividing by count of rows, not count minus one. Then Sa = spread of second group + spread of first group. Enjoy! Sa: 2.8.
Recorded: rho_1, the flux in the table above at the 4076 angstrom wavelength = 13.5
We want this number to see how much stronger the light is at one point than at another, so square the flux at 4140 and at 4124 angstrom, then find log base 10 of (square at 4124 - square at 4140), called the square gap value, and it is 1.75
